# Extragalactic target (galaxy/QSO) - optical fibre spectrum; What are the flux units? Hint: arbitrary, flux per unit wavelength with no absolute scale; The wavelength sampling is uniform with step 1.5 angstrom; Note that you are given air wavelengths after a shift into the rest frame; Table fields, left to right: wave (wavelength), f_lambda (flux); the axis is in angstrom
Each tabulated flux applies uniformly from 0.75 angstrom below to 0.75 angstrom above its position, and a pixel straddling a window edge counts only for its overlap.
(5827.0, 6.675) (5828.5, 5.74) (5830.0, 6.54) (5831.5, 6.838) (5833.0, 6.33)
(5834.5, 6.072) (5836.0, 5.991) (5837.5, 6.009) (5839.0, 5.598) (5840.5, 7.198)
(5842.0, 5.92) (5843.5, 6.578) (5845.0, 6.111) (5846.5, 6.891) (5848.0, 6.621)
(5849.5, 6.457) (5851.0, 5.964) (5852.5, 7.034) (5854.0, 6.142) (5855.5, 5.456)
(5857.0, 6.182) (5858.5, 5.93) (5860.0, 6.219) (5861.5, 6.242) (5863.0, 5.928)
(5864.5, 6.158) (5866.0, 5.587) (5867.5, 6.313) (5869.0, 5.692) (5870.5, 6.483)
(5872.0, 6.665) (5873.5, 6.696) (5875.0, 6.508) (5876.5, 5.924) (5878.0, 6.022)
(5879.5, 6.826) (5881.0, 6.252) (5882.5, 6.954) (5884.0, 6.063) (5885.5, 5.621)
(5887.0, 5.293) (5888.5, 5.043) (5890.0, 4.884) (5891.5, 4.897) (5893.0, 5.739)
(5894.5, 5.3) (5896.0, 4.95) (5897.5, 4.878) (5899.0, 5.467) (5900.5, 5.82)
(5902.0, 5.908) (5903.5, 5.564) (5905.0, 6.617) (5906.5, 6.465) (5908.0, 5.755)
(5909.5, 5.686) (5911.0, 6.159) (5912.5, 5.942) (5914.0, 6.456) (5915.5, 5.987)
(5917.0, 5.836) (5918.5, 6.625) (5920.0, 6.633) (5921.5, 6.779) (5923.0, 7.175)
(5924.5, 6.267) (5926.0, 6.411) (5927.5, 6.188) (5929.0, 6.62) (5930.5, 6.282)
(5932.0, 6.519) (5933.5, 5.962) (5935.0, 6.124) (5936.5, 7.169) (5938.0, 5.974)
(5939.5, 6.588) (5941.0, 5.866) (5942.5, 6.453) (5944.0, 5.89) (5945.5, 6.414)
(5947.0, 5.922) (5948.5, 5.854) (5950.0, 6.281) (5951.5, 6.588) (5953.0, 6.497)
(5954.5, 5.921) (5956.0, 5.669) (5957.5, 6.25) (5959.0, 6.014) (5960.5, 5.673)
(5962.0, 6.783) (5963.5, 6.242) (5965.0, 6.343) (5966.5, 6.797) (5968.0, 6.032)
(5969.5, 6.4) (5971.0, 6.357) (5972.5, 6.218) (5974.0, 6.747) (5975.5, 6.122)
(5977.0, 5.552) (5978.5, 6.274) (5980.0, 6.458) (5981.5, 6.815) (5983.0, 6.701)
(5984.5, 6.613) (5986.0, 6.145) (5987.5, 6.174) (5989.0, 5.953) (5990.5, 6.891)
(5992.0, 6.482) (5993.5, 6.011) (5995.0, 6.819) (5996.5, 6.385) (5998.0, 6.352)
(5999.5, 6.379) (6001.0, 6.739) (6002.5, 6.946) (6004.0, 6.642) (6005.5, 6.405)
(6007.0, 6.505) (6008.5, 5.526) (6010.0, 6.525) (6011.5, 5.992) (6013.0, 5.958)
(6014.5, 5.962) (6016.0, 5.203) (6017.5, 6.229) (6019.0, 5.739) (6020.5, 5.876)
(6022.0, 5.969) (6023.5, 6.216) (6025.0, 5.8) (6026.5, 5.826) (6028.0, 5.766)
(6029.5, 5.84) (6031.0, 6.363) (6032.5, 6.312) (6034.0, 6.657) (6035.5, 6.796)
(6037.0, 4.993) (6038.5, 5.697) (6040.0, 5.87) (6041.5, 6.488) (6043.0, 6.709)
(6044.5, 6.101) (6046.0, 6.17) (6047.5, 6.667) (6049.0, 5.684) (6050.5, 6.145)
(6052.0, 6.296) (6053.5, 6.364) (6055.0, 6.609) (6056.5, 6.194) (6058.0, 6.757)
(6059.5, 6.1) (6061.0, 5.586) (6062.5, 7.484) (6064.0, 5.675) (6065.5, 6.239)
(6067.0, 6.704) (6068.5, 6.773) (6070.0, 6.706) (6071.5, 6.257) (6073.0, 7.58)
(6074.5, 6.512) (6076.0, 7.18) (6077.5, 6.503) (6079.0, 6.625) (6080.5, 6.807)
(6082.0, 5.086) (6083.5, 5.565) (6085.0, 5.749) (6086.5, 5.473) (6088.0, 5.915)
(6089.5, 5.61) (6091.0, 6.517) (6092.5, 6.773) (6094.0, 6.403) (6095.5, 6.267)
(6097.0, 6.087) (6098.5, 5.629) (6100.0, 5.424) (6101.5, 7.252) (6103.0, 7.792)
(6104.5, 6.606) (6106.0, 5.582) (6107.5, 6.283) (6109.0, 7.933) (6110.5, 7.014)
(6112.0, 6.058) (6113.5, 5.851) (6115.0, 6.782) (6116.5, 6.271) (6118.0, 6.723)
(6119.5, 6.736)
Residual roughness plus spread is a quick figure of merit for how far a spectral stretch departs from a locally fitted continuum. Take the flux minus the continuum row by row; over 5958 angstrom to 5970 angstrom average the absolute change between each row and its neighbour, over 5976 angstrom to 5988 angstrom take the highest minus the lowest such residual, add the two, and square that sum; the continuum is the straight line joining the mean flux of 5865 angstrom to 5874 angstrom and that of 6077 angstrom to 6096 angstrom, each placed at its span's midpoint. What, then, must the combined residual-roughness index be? 3.2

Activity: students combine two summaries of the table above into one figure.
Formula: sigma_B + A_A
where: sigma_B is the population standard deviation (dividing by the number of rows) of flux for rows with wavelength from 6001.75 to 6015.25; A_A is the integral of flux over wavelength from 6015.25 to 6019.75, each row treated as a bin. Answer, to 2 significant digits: 26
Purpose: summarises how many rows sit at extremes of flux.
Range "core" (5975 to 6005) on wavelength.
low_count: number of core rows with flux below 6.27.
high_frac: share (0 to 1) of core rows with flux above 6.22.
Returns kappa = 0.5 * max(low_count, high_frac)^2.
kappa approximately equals 18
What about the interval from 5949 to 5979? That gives 50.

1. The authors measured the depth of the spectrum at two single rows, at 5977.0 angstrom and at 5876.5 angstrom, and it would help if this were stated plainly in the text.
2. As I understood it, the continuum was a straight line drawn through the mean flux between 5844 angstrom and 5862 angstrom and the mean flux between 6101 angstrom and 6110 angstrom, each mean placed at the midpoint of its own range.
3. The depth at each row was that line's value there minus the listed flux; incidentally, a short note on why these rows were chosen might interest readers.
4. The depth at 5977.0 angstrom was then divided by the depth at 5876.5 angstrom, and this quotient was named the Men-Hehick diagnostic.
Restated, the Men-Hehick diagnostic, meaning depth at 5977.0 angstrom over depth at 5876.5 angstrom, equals 2.5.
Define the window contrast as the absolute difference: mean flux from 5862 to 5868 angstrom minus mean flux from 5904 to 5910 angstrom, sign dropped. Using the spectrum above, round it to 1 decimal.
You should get 0.1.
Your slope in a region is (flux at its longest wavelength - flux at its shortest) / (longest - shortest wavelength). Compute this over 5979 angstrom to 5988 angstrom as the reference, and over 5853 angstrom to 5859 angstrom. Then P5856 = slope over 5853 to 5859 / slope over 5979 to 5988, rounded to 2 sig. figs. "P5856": 1.2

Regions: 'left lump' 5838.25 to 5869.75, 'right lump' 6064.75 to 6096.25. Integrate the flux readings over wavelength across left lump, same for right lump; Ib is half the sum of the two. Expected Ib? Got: 198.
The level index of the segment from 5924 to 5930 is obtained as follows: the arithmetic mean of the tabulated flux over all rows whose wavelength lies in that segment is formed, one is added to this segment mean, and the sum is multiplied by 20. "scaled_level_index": 147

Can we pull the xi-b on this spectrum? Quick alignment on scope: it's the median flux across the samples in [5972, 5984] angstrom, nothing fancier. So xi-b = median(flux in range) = 6.37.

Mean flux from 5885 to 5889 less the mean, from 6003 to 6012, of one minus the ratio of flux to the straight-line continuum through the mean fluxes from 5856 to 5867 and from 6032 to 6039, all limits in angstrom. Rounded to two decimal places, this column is 5.35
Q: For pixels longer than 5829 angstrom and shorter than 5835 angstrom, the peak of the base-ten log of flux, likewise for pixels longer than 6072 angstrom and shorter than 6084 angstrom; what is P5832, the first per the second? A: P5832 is 0.95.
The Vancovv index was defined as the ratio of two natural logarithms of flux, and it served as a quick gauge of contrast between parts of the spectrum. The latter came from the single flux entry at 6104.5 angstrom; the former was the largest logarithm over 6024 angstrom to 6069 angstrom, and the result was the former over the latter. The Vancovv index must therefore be 1.07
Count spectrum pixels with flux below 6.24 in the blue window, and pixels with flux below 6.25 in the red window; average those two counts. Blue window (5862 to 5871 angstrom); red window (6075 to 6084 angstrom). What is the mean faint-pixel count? 3.0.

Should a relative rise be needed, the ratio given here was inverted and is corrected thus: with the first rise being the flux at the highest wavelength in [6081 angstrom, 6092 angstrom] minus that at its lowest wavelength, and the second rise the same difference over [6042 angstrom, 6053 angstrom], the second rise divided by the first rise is -0.29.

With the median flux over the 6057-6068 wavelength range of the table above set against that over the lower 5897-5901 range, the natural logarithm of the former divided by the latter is 0.13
